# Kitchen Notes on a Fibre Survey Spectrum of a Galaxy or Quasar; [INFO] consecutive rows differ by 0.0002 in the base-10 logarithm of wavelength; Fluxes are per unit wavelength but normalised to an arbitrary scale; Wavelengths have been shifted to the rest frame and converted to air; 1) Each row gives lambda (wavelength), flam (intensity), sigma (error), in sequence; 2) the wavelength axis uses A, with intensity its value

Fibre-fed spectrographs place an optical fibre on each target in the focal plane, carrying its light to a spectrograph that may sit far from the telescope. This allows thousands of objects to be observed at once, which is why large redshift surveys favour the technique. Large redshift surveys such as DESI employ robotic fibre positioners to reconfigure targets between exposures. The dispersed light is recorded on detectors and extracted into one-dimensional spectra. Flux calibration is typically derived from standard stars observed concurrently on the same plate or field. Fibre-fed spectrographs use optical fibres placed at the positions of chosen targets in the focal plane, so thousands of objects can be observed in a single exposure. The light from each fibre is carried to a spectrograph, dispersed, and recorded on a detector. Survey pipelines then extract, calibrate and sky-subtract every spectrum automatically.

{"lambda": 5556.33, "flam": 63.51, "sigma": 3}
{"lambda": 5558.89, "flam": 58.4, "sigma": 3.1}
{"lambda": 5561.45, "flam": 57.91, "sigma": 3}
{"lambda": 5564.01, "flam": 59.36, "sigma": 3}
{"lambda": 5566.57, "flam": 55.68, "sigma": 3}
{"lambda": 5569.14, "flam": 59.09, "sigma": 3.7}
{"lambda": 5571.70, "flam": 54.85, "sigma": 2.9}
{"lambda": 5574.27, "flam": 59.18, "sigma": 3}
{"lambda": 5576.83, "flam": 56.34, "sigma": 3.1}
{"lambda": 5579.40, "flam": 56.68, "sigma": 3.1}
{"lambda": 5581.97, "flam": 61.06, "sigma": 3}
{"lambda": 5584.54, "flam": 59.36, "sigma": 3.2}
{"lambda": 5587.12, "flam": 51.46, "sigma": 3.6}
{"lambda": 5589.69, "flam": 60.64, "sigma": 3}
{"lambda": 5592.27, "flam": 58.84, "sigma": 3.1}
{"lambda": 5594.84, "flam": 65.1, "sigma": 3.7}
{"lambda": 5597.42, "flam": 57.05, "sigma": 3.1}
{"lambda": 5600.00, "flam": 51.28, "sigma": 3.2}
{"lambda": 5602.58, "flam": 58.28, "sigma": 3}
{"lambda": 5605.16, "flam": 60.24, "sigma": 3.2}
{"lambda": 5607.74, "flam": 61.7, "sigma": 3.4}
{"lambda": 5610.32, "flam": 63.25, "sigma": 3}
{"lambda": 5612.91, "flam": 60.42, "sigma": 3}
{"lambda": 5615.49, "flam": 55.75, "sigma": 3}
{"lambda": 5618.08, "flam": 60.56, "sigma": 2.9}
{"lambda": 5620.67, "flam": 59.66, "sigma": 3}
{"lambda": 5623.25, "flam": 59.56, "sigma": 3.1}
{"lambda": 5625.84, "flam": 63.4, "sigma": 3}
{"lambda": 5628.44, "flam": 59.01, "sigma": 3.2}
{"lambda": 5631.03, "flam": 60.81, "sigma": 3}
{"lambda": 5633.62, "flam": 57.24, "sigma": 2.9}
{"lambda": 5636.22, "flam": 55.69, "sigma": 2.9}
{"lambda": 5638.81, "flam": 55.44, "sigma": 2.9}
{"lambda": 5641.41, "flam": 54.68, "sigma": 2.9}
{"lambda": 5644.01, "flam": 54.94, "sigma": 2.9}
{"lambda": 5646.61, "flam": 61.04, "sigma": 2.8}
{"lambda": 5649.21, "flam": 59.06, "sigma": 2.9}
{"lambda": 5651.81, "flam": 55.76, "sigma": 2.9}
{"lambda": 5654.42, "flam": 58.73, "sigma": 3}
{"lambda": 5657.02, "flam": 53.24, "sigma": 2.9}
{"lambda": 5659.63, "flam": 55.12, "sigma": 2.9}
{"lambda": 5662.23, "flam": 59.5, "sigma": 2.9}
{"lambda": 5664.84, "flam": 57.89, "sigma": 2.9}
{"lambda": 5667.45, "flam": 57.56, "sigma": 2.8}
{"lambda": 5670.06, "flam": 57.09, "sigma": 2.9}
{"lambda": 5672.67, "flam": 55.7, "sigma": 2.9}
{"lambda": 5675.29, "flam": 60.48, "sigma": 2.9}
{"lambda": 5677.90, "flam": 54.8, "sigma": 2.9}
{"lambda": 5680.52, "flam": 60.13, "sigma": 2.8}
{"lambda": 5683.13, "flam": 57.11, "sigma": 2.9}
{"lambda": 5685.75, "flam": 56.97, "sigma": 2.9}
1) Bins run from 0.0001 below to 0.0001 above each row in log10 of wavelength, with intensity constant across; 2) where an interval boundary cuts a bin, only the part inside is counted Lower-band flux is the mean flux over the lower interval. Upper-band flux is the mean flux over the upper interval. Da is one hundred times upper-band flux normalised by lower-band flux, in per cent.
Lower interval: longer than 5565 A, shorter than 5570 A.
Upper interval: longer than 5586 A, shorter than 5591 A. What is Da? 98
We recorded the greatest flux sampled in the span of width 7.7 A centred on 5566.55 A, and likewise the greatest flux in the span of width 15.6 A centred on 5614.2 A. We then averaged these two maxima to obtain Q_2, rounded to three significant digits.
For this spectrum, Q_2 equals 61.3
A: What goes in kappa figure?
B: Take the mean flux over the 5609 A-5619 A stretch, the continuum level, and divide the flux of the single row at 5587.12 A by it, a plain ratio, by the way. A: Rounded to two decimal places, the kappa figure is 0.86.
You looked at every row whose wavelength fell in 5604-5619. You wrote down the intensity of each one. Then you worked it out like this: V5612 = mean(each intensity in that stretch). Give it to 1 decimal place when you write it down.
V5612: 60.3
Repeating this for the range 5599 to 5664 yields 58.2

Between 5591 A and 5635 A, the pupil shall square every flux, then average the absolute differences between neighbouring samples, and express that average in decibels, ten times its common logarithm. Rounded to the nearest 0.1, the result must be 26.4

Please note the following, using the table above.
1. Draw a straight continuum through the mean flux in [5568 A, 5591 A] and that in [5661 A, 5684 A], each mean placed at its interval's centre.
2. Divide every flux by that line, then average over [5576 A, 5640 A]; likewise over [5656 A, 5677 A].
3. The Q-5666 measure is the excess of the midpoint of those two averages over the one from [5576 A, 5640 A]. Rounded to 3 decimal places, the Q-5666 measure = -0.016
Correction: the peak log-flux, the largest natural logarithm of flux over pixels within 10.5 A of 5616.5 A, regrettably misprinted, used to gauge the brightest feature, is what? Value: 4.15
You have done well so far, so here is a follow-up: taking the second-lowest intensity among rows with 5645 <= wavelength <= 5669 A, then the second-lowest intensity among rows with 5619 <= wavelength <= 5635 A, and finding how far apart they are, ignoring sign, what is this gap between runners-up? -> 3.9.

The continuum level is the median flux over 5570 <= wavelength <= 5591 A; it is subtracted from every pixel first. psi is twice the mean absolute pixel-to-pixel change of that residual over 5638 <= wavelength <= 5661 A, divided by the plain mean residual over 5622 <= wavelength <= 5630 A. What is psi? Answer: 2.1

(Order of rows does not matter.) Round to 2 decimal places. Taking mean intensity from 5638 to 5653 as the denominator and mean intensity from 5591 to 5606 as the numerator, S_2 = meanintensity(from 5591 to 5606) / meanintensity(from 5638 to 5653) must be 1.03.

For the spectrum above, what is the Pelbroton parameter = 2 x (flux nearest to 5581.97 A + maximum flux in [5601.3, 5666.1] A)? 249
